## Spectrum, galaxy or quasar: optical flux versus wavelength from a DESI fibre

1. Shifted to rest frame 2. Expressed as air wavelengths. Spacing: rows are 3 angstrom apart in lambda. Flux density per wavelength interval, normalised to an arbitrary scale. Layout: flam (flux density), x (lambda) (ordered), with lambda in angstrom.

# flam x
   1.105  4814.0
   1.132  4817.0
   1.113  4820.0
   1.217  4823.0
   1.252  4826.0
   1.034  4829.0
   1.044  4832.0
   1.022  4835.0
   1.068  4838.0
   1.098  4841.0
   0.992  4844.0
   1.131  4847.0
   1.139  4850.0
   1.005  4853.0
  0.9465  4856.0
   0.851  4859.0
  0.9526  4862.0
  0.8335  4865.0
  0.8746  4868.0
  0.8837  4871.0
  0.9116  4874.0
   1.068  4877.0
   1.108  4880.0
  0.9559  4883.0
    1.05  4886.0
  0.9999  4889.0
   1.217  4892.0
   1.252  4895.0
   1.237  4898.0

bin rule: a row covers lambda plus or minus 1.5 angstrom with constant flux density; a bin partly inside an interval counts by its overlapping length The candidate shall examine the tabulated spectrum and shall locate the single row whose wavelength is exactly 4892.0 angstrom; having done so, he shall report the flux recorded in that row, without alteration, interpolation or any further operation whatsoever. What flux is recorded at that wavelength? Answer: 1.217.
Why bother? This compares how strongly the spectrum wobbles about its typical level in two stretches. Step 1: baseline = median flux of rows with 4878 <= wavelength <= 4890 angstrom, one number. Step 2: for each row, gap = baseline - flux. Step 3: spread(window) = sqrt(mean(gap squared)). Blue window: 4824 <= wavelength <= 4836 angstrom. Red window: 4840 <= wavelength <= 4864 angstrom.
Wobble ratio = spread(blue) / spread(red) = 1.2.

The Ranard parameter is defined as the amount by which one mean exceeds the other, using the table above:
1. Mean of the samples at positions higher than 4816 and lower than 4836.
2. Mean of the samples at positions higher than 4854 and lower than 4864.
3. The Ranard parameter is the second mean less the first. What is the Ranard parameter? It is -0.20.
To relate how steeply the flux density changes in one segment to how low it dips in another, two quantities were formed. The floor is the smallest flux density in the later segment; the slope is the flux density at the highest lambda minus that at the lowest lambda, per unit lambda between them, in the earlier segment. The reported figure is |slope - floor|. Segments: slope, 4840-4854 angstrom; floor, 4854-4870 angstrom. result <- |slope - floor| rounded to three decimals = 0.841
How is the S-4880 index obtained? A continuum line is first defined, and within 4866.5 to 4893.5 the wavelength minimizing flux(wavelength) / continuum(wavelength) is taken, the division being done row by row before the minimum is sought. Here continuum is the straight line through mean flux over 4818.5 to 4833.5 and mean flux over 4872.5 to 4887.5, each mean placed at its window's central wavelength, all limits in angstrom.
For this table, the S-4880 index 4868.0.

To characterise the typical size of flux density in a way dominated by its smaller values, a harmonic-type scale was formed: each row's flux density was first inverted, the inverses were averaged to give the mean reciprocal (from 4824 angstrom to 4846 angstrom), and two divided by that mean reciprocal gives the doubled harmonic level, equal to 2.1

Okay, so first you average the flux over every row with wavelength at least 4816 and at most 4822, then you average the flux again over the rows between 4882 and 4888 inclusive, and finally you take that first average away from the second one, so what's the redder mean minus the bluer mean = -0.12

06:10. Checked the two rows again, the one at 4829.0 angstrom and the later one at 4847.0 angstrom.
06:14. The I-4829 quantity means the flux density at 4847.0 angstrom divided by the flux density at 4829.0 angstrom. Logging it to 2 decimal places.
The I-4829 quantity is 1.09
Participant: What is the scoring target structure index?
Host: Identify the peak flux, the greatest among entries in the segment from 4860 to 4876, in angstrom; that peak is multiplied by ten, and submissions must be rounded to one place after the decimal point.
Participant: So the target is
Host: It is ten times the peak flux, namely 9.5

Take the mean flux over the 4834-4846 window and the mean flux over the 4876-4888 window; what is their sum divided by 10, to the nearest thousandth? 0.209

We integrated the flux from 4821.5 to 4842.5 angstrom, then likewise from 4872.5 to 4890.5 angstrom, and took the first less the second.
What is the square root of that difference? 2.22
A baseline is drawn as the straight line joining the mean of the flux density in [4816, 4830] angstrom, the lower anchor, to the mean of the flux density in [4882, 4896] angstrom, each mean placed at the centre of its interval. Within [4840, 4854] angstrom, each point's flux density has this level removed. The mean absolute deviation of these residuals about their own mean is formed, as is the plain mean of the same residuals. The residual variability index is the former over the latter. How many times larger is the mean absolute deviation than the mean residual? -1.0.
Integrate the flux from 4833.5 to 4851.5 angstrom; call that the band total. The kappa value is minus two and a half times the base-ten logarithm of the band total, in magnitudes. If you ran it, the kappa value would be -3.22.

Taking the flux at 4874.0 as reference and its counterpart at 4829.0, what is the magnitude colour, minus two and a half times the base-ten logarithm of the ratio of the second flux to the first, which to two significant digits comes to -0.14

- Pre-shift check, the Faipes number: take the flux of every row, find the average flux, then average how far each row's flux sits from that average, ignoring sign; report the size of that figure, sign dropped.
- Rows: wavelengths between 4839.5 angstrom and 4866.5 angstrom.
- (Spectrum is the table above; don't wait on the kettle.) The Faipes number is 0.088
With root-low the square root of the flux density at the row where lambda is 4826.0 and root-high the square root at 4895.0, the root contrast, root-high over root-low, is 1.00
